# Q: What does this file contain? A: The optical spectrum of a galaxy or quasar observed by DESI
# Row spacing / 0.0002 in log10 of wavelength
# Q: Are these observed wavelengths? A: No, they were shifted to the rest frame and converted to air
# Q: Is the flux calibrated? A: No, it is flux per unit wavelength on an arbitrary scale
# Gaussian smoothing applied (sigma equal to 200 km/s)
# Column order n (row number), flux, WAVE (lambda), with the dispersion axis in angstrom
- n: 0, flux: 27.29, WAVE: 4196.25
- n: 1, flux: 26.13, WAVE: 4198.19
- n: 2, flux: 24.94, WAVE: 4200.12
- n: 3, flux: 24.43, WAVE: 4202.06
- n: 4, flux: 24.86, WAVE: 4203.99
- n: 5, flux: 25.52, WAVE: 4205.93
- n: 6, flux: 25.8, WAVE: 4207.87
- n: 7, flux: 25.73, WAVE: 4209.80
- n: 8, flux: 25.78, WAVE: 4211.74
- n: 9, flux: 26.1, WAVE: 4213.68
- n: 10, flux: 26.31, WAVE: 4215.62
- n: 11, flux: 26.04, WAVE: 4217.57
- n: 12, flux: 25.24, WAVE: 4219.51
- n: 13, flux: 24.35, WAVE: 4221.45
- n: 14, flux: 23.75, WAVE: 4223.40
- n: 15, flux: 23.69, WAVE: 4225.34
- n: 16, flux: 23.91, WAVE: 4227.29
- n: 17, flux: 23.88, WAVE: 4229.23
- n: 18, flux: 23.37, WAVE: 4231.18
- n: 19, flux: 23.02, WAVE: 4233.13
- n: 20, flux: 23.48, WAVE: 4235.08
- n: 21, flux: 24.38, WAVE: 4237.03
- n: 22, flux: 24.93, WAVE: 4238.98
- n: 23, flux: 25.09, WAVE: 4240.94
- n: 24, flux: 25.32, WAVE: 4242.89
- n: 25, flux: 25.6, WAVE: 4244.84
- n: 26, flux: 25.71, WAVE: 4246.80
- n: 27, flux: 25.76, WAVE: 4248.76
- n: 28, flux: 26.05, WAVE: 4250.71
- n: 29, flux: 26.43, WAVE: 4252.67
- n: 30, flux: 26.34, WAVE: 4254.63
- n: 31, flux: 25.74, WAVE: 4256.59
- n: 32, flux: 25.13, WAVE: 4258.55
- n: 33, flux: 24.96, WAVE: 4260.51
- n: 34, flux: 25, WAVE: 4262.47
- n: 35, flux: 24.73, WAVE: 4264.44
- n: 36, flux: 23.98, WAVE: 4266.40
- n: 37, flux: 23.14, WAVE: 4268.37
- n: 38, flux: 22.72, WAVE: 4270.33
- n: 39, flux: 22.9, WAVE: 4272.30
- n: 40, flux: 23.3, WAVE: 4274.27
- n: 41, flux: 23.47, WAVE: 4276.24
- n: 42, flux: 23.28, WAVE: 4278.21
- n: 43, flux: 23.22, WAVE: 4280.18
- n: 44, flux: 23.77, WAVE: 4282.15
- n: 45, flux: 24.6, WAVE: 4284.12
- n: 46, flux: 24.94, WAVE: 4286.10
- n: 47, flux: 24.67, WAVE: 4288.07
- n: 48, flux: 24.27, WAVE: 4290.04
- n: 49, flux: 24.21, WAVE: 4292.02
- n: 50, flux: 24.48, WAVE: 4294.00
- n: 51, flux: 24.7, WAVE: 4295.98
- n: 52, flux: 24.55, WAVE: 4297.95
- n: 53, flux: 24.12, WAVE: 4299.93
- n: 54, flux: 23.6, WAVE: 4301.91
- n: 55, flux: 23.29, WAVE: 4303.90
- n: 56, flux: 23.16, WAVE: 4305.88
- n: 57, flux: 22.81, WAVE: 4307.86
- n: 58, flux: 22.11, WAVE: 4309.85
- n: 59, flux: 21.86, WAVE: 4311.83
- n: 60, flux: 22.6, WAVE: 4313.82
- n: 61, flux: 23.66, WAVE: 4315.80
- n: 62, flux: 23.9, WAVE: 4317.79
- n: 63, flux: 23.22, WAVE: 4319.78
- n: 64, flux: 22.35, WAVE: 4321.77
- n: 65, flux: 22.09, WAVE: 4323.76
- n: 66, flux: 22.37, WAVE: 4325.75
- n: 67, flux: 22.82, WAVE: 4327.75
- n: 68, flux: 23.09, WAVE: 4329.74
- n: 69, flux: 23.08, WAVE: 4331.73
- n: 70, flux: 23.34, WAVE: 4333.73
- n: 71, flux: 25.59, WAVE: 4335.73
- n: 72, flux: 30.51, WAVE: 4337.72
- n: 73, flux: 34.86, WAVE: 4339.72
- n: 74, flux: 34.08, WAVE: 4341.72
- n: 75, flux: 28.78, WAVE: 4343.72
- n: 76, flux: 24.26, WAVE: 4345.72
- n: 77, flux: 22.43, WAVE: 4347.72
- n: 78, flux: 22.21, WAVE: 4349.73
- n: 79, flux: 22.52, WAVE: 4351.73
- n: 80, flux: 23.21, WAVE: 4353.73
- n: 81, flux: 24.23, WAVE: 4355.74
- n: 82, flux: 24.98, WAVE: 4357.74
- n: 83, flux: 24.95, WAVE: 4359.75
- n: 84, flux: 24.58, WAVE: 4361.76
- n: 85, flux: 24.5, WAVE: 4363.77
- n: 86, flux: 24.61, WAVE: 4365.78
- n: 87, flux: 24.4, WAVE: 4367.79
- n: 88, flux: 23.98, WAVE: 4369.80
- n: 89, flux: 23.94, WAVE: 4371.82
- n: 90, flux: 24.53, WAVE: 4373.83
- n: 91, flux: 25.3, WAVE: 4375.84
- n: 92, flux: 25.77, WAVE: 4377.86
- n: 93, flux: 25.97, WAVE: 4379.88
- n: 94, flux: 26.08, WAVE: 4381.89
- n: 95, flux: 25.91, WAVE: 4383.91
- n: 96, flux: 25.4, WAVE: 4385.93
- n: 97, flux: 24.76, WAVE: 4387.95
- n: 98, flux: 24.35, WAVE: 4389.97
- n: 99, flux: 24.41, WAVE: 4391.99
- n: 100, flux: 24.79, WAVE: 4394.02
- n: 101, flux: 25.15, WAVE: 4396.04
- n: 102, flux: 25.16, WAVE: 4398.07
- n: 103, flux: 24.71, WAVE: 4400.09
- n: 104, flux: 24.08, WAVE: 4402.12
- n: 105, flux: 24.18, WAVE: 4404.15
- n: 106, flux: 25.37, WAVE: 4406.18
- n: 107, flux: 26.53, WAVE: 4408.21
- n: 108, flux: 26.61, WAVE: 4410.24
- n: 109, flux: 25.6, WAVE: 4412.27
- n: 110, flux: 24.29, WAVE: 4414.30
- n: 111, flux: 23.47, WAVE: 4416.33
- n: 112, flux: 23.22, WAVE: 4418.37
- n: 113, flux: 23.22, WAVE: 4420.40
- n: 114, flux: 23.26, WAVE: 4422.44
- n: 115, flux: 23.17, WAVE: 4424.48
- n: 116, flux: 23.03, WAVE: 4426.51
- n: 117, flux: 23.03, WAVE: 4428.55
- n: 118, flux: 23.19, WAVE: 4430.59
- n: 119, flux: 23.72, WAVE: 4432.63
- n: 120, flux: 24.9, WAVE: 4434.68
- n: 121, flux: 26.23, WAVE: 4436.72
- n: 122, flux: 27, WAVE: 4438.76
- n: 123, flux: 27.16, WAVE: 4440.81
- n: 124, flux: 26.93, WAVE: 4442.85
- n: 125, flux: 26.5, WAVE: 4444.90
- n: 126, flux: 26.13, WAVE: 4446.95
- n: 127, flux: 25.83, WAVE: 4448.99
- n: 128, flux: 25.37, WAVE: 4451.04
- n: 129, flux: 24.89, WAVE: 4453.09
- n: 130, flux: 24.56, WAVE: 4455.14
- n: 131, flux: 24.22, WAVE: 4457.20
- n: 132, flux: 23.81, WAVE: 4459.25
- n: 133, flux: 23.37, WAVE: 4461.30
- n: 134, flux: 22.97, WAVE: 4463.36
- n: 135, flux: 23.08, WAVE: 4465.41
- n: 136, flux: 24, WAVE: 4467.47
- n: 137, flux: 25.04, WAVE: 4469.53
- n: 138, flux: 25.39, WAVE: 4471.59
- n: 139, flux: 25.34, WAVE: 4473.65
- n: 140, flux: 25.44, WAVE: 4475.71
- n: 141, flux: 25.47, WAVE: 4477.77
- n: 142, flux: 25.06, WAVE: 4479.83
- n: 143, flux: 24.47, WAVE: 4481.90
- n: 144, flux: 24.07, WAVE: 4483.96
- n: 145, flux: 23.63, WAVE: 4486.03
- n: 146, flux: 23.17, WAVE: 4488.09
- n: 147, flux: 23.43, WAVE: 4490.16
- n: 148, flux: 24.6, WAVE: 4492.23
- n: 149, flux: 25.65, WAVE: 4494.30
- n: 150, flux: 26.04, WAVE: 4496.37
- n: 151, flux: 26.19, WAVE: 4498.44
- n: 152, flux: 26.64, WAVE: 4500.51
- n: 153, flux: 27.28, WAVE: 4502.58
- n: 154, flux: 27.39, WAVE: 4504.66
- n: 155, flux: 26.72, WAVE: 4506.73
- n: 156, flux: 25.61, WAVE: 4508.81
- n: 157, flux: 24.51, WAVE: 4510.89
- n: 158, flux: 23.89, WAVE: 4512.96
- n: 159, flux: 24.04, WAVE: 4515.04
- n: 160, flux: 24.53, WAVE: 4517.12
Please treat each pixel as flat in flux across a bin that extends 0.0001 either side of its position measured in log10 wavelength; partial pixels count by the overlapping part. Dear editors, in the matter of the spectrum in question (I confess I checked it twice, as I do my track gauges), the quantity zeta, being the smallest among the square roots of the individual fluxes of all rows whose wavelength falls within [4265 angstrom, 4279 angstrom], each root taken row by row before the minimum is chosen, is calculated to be 4.77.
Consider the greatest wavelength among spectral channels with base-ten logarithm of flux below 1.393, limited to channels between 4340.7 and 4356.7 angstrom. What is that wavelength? 4355.74 angstrom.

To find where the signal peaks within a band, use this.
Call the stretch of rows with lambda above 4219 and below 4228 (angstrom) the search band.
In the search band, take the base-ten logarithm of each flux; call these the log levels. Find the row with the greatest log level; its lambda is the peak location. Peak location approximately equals 4219.51 angstrom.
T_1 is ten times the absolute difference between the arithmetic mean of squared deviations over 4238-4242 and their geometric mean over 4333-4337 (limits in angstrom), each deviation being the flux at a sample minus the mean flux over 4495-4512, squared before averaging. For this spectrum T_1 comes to 4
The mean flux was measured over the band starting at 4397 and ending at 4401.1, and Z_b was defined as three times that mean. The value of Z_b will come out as 74.8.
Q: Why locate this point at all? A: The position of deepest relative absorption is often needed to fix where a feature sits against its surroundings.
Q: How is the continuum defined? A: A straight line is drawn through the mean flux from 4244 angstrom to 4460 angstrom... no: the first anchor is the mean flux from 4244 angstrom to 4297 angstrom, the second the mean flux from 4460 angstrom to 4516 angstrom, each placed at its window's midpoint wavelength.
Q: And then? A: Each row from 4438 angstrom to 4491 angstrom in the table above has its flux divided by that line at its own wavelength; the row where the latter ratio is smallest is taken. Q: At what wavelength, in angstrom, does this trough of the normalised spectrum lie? 4463.36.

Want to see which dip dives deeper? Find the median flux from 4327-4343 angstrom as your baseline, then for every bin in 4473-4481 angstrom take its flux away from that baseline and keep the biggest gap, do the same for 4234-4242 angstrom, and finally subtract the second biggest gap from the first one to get -1.6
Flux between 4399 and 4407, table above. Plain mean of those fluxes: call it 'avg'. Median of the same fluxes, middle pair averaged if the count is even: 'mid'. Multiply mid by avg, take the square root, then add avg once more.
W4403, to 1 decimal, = 49.1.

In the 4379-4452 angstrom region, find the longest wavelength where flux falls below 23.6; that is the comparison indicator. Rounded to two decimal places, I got 4430.59 angstrom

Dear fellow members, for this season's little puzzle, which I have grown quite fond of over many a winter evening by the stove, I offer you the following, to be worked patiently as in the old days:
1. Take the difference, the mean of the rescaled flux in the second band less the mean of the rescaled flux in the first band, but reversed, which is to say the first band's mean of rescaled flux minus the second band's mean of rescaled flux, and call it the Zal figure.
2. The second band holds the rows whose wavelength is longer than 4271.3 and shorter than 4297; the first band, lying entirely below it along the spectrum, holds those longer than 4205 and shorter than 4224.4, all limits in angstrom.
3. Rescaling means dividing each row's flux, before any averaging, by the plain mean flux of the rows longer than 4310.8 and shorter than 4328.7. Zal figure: 0.065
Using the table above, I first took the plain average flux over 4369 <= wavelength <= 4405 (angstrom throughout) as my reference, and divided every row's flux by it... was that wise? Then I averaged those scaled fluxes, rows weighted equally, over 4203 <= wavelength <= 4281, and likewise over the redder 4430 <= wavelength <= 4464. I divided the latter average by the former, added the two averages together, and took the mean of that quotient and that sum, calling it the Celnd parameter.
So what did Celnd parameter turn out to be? 1.51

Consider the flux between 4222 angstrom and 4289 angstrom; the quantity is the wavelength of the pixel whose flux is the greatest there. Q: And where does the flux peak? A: 4252.67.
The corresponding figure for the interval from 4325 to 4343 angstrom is 4339.72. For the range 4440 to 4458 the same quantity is 4440.81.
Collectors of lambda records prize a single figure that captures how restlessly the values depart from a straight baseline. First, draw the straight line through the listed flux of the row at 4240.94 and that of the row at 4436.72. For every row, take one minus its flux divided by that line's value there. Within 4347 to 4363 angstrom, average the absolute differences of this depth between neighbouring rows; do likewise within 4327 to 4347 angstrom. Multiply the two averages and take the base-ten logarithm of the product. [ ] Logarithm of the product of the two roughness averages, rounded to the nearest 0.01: -2.74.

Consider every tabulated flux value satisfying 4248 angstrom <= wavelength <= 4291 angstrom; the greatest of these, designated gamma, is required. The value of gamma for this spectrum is 26.43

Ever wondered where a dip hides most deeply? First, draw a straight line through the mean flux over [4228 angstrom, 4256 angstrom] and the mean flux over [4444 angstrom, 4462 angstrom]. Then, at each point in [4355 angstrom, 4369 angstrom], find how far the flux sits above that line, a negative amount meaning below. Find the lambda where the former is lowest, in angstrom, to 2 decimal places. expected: 4355.74 angstrom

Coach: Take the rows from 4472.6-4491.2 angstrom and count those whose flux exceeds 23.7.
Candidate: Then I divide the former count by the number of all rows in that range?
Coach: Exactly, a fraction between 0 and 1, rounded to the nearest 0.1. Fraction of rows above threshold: 0.7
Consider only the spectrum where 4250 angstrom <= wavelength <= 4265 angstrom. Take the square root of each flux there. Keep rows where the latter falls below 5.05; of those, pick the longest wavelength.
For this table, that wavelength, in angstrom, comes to 4264.44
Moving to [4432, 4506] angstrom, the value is 4492.23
